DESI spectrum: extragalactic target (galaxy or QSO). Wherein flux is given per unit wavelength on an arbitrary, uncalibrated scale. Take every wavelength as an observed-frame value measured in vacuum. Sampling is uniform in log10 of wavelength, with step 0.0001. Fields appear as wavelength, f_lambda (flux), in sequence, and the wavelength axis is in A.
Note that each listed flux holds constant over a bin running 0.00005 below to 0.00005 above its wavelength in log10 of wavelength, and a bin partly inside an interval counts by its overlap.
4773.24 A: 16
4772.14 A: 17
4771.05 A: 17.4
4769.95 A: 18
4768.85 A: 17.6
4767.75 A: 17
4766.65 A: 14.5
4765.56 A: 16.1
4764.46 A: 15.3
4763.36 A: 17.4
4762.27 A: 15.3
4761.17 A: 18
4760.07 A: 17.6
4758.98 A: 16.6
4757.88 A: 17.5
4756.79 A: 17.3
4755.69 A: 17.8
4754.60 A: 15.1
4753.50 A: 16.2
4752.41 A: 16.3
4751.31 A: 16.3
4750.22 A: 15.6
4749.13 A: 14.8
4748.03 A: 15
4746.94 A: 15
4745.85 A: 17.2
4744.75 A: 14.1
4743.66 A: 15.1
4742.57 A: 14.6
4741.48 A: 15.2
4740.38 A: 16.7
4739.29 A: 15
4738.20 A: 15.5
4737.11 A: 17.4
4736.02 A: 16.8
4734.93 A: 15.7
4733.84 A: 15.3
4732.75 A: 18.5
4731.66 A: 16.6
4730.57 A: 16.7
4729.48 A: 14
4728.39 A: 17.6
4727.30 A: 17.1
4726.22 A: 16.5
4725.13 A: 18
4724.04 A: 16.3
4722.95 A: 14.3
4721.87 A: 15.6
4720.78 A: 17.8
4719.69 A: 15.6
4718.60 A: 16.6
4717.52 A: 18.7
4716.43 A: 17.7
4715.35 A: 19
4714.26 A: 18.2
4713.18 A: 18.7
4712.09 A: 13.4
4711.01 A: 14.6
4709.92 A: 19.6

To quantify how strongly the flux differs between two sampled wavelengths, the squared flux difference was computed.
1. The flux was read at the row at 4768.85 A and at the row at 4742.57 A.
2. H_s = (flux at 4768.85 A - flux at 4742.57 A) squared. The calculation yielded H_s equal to 9.0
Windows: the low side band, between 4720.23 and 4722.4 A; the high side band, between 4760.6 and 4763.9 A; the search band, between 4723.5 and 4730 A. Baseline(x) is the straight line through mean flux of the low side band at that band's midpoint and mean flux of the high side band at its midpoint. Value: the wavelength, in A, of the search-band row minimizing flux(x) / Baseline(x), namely 4729.48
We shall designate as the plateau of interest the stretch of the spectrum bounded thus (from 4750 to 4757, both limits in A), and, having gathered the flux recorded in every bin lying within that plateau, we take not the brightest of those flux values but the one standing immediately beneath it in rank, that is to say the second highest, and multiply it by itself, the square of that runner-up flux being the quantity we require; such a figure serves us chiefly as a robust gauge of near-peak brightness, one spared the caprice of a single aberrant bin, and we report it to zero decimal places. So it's 299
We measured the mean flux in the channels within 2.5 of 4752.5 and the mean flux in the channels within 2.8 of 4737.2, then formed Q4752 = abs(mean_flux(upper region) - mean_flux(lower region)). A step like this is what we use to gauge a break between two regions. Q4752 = 0.2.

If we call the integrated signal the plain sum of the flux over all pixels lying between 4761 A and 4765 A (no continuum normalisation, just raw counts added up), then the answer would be 66.0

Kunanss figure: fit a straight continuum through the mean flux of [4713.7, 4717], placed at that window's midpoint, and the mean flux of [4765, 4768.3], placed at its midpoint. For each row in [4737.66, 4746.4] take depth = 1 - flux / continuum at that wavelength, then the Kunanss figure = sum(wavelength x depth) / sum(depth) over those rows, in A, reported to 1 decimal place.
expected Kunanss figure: 4741.8 A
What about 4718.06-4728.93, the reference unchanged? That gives 4722.3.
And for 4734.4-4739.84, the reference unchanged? 4737.5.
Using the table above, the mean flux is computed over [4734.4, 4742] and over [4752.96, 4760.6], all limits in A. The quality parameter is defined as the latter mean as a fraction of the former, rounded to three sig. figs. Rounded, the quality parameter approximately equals 1.05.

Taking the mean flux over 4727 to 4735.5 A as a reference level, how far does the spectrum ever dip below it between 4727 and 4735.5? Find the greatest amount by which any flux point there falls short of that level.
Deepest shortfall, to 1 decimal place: 2.4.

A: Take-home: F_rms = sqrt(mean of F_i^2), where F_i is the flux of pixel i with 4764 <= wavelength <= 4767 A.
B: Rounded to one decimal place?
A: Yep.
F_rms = 15.3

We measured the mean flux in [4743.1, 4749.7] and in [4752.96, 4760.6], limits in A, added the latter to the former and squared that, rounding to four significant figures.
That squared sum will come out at 1029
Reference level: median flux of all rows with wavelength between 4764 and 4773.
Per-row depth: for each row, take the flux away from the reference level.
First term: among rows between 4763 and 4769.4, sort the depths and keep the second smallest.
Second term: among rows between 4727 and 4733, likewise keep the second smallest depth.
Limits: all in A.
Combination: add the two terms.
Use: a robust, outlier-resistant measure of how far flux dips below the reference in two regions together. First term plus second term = -1.0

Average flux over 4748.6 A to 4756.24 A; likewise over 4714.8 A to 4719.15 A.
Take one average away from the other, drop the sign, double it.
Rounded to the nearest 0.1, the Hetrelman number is 4.0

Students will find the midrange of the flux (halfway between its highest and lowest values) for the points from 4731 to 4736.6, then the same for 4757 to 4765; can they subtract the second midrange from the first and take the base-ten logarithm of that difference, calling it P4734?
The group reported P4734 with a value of -0.6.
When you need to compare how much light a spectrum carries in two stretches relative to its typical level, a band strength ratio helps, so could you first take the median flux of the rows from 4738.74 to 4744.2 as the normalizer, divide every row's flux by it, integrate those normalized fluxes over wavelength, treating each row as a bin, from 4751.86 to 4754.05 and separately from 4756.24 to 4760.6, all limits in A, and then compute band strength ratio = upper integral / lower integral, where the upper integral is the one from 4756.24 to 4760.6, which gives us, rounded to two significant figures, 2.1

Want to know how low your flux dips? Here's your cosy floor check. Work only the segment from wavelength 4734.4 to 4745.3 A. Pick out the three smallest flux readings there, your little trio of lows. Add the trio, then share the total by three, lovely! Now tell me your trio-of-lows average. 14.6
